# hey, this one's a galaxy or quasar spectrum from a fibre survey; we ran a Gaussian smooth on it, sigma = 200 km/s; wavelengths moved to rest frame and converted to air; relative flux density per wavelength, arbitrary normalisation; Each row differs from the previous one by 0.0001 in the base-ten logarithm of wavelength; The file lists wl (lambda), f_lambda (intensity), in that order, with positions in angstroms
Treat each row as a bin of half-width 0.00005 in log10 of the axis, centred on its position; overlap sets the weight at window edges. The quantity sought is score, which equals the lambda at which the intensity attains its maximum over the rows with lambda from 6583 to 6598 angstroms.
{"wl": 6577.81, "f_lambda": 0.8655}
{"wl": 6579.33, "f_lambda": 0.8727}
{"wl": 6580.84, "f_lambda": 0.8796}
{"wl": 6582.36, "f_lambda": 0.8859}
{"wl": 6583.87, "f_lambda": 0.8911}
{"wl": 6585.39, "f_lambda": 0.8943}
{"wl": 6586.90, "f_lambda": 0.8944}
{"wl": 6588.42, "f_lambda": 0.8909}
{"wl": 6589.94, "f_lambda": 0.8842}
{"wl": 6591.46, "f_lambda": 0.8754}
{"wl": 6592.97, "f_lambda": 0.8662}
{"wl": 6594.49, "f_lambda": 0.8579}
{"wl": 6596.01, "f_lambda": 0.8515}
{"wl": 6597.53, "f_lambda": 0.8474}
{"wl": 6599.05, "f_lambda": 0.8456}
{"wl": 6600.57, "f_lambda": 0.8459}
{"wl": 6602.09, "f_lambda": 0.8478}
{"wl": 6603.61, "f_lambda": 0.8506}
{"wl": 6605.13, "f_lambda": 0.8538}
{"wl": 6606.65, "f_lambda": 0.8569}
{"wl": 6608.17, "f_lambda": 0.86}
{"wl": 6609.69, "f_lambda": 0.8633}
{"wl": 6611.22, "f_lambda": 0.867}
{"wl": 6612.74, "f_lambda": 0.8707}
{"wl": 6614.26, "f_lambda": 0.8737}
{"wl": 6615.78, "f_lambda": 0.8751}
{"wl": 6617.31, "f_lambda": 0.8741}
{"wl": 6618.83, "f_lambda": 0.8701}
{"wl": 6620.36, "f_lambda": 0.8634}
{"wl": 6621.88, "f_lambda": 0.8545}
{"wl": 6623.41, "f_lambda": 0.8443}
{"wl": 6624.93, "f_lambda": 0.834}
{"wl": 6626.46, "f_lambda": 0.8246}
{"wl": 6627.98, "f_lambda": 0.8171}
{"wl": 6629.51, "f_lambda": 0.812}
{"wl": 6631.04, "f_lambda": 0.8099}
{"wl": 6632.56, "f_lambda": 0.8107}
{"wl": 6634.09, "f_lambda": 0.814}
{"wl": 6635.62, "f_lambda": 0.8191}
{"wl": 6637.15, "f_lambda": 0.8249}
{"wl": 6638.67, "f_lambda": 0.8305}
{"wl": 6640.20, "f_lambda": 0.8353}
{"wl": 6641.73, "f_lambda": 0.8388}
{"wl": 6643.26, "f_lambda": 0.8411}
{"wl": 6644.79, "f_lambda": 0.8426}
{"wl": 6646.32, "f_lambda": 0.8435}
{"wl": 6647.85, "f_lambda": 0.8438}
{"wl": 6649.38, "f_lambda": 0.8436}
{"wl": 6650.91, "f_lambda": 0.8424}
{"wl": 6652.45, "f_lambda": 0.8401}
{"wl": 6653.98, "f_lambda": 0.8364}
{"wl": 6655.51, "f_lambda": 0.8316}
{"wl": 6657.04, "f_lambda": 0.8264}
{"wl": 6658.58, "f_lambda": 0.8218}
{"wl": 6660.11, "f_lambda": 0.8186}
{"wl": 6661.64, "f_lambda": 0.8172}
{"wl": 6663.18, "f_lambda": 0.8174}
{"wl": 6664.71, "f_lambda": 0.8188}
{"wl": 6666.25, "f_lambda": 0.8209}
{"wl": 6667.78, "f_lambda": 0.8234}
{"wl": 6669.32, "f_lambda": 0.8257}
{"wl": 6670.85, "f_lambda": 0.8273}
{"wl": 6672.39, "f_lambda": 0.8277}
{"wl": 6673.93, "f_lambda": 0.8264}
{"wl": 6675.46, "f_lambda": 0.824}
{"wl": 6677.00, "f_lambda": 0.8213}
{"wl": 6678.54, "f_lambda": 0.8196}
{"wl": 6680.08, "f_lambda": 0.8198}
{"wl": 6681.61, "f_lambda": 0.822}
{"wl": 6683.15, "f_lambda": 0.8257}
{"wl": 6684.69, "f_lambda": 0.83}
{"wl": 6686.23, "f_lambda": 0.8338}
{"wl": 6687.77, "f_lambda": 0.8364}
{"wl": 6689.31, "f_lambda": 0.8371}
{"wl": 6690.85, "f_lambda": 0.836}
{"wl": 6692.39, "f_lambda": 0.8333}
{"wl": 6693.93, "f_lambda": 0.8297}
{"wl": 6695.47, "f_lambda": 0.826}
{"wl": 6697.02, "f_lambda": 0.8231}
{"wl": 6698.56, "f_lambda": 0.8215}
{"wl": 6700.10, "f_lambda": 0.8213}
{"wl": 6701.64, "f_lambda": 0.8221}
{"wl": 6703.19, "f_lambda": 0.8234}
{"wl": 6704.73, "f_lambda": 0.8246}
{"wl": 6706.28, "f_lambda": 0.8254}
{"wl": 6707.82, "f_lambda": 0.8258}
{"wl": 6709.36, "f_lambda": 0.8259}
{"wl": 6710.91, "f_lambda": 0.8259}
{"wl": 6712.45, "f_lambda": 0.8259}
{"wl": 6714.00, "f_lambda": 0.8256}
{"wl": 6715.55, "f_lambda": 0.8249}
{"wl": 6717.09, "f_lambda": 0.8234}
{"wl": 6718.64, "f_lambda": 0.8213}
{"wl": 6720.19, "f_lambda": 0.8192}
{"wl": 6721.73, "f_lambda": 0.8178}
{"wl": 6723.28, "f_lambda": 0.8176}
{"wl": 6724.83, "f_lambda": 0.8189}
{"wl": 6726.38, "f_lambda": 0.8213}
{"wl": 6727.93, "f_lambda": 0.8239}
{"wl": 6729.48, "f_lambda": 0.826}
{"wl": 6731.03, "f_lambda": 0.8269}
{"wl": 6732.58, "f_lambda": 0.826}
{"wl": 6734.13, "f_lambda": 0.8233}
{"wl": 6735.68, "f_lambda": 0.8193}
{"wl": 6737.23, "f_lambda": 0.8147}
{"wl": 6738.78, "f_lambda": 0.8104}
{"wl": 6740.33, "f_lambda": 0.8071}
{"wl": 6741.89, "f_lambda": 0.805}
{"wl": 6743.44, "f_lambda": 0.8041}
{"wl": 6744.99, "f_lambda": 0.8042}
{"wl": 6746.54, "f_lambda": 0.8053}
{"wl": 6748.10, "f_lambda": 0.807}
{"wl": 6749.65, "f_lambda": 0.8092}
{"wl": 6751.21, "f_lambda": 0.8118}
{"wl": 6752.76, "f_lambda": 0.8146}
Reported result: 6586.90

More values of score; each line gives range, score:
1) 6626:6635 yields 6626.46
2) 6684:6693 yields 6689.31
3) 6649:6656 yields 6649.38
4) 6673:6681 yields 6673.93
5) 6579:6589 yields 6586.90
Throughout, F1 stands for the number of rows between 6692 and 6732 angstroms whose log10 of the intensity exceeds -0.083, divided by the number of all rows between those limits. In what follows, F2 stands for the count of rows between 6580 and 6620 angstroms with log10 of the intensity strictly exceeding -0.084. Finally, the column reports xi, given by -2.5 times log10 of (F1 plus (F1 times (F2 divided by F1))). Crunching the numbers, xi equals -3.5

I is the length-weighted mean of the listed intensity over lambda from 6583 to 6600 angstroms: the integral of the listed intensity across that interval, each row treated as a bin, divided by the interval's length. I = 0.873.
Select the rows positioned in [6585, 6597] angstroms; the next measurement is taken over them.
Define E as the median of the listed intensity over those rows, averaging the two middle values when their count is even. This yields 0.880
